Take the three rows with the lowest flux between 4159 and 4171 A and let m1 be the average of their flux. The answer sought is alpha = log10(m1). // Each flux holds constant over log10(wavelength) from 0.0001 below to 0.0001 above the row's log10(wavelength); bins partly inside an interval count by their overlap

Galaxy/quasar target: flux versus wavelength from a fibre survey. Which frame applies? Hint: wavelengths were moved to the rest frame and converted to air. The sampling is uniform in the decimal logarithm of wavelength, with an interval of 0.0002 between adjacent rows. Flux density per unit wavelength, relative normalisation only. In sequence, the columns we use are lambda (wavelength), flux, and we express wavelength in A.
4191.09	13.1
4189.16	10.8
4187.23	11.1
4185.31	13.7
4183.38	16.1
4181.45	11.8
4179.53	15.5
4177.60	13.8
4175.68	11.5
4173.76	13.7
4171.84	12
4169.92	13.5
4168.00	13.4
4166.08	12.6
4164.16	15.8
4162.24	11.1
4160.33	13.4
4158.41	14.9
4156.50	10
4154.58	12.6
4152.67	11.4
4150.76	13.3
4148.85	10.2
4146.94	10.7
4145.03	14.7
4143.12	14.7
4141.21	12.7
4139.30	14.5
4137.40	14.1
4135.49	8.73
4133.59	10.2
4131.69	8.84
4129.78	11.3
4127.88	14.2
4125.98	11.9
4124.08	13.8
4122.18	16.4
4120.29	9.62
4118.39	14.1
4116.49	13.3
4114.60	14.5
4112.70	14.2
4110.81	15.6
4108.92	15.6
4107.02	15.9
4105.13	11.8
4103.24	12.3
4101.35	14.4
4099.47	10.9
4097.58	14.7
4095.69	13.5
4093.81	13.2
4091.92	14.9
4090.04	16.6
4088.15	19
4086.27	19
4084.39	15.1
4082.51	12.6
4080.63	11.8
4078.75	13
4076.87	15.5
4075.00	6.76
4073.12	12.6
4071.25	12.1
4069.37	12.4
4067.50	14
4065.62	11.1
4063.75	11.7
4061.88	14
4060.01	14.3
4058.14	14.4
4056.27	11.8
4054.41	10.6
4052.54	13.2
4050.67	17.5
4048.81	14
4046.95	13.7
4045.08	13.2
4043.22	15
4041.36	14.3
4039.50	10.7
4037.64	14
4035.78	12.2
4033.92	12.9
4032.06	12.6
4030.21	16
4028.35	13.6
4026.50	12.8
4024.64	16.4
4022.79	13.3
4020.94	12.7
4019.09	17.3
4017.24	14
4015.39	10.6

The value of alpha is 1.09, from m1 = 12.4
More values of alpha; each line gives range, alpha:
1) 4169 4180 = 1.09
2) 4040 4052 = 1.13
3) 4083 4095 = 1.16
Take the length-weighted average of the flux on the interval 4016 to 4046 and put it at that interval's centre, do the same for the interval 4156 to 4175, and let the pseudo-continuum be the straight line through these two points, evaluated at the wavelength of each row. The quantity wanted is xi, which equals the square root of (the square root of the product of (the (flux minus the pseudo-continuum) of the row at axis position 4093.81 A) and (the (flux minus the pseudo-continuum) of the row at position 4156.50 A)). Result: 0.95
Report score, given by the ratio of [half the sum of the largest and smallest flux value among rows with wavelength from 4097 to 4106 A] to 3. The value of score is 4.27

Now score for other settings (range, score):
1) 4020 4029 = 4.85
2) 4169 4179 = 4.22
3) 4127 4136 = 3.82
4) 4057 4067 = 4.25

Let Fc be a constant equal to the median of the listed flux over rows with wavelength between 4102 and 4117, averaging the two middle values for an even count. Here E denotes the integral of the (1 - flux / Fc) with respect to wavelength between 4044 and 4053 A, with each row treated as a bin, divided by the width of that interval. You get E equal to -0.003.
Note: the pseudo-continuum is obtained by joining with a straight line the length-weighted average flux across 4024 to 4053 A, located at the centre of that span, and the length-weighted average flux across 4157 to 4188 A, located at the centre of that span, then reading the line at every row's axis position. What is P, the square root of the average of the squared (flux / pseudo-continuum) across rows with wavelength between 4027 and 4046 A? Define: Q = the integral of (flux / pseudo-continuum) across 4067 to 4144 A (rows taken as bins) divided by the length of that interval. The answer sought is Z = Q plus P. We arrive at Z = 1.96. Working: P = 0.97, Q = 0.99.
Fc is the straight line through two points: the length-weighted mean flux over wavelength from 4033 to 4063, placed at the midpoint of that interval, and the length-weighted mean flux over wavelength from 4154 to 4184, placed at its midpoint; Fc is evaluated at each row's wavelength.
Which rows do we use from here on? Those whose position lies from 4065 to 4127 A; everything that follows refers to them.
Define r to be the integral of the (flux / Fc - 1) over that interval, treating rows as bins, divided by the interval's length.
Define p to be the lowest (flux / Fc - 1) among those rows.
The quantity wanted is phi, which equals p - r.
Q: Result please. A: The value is -0.52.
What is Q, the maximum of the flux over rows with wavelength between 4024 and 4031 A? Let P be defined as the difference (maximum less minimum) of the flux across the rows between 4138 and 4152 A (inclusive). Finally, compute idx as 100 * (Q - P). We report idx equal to 1190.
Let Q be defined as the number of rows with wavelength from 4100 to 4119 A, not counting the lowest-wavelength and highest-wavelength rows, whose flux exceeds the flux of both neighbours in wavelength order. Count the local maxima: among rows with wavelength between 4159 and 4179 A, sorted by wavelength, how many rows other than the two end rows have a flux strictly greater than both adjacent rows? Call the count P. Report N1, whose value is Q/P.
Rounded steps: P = 3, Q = 2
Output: 0.7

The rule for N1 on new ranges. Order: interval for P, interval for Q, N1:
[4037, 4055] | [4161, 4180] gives 1.5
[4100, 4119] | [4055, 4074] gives 1.0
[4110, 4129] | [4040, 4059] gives 0.7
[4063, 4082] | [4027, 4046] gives 1.3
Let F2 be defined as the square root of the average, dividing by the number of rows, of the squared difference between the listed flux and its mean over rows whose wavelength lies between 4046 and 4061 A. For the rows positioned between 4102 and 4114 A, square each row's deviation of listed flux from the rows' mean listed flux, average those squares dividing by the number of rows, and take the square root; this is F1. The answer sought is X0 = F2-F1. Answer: 0.3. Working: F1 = 1.64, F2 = 1.90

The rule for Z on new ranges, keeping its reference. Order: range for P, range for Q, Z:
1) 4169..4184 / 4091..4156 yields 1.98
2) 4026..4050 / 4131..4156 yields 1.87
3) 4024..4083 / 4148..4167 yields 1.90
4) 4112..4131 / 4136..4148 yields 1.99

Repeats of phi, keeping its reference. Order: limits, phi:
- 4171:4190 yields -0.17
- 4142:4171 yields -0.21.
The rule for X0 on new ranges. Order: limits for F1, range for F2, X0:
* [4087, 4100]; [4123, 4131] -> -1.2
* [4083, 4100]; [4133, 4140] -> 0.0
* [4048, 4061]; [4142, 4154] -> -0.2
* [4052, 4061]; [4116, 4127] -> 0.6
